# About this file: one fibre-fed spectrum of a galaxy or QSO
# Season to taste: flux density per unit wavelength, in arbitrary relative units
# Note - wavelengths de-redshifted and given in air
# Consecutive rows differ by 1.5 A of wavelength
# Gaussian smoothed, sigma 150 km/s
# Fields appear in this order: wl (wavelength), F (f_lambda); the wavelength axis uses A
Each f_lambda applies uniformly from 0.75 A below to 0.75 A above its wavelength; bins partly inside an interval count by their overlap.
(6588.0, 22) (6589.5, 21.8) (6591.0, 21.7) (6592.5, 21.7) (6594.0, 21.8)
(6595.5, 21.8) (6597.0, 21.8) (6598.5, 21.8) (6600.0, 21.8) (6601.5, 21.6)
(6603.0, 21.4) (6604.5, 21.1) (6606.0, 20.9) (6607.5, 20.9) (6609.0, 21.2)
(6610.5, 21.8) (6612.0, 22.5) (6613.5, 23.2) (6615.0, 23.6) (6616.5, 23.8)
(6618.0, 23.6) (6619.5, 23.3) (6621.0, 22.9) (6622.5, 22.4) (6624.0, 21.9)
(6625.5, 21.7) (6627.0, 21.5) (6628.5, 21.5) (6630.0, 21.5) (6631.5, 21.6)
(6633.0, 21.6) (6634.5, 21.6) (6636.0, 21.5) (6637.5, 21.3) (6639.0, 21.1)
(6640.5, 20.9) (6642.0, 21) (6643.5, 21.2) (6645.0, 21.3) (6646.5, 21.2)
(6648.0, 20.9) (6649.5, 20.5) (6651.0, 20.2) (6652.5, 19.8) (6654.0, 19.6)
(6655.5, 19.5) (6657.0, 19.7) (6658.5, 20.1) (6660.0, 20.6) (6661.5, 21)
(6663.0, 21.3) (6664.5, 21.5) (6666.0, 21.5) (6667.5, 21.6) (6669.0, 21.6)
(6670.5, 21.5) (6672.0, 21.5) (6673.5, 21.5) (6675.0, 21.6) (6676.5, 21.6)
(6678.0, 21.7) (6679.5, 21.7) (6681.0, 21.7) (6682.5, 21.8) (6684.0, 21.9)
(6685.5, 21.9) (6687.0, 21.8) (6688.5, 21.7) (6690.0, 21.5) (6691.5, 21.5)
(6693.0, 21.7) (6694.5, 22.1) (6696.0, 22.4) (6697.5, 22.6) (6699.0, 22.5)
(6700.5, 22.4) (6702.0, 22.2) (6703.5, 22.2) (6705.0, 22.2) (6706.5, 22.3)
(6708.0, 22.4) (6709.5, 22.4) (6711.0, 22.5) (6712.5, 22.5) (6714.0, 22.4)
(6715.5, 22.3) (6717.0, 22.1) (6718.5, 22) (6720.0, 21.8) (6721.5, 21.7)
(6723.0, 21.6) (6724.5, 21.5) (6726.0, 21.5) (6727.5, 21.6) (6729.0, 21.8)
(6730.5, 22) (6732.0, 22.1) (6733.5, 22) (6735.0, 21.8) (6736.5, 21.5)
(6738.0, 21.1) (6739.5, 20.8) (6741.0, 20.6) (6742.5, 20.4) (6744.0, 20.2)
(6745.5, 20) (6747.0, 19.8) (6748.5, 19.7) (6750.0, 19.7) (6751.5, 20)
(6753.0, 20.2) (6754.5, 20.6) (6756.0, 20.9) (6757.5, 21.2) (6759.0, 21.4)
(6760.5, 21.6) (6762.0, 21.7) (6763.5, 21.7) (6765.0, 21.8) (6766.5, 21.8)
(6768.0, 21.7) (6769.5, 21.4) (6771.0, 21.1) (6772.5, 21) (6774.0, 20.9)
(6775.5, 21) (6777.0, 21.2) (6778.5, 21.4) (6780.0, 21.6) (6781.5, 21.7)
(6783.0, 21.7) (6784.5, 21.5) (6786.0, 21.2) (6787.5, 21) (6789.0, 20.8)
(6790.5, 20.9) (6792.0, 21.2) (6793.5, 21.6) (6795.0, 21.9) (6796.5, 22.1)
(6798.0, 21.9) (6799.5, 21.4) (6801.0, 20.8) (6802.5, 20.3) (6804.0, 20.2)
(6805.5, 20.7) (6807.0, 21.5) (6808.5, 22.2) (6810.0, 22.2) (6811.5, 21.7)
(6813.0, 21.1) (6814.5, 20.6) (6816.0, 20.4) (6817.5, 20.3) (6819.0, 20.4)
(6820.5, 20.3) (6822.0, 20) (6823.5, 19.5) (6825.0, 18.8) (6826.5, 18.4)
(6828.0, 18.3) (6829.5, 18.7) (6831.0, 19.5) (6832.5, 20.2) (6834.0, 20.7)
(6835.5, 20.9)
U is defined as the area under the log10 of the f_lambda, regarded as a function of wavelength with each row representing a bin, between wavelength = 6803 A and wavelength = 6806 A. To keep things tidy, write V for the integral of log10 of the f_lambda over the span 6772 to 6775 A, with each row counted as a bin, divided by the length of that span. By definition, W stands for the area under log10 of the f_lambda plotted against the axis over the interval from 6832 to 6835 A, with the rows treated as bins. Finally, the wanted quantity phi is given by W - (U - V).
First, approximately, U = 3.93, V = 1.32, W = 3.94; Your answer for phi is 1.33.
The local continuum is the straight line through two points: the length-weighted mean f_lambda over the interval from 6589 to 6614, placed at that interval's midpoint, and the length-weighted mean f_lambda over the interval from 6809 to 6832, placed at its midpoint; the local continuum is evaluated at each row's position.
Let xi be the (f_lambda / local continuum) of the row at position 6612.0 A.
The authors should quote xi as 1.04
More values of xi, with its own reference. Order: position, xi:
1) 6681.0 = 1.03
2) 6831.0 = 0.98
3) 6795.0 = 1.08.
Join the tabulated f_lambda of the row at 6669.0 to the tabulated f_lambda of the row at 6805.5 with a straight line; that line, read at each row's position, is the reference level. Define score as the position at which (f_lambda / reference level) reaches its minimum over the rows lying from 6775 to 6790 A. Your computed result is 6789.0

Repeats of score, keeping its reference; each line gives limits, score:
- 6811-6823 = 6822.0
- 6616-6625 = 6624.0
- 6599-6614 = 6606.0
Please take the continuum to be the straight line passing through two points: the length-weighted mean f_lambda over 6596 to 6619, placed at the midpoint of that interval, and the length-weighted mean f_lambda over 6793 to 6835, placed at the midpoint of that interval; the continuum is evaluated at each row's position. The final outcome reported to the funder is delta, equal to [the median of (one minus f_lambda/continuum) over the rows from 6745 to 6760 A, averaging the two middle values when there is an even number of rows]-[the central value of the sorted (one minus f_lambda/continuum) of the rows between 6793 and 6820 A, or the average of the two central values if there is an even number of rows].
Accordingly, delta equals 0.07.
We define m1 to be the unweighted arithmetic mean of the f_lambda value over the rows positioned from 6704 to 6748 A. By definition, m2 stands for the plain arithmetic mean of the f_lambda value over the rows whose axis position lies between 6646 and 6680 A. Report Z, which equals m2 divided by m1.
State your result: 0.97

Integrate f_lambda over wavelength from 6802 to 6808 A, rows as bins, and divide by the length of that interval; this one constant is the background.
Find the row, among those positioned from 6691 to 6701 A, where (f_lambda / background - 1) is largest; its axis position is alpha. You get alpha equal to 6697.5 A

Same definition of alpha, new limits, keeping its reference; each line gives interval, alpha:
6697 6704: 6697.5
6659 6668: 6667.5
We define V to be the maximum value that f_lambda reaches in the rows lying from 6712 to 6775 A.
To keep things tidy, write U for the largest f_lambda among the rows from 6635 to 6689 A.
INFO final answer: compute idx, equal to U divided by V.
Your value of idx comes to 0.97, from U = 21.9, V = 22.5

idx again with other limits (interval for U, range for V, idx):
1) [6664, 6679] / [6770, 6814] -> 0.98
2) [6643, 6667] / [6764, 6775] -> 0.99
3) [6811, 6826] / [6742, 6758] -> 1.02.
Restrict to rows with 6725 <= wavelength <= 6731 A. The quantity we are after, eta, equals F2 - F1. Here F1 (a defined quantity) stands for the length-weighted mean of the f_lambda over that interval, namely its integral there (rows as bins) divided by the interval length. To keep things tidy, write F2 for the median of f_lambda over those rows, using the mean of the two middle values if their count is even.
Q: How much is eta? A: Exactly 0.00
